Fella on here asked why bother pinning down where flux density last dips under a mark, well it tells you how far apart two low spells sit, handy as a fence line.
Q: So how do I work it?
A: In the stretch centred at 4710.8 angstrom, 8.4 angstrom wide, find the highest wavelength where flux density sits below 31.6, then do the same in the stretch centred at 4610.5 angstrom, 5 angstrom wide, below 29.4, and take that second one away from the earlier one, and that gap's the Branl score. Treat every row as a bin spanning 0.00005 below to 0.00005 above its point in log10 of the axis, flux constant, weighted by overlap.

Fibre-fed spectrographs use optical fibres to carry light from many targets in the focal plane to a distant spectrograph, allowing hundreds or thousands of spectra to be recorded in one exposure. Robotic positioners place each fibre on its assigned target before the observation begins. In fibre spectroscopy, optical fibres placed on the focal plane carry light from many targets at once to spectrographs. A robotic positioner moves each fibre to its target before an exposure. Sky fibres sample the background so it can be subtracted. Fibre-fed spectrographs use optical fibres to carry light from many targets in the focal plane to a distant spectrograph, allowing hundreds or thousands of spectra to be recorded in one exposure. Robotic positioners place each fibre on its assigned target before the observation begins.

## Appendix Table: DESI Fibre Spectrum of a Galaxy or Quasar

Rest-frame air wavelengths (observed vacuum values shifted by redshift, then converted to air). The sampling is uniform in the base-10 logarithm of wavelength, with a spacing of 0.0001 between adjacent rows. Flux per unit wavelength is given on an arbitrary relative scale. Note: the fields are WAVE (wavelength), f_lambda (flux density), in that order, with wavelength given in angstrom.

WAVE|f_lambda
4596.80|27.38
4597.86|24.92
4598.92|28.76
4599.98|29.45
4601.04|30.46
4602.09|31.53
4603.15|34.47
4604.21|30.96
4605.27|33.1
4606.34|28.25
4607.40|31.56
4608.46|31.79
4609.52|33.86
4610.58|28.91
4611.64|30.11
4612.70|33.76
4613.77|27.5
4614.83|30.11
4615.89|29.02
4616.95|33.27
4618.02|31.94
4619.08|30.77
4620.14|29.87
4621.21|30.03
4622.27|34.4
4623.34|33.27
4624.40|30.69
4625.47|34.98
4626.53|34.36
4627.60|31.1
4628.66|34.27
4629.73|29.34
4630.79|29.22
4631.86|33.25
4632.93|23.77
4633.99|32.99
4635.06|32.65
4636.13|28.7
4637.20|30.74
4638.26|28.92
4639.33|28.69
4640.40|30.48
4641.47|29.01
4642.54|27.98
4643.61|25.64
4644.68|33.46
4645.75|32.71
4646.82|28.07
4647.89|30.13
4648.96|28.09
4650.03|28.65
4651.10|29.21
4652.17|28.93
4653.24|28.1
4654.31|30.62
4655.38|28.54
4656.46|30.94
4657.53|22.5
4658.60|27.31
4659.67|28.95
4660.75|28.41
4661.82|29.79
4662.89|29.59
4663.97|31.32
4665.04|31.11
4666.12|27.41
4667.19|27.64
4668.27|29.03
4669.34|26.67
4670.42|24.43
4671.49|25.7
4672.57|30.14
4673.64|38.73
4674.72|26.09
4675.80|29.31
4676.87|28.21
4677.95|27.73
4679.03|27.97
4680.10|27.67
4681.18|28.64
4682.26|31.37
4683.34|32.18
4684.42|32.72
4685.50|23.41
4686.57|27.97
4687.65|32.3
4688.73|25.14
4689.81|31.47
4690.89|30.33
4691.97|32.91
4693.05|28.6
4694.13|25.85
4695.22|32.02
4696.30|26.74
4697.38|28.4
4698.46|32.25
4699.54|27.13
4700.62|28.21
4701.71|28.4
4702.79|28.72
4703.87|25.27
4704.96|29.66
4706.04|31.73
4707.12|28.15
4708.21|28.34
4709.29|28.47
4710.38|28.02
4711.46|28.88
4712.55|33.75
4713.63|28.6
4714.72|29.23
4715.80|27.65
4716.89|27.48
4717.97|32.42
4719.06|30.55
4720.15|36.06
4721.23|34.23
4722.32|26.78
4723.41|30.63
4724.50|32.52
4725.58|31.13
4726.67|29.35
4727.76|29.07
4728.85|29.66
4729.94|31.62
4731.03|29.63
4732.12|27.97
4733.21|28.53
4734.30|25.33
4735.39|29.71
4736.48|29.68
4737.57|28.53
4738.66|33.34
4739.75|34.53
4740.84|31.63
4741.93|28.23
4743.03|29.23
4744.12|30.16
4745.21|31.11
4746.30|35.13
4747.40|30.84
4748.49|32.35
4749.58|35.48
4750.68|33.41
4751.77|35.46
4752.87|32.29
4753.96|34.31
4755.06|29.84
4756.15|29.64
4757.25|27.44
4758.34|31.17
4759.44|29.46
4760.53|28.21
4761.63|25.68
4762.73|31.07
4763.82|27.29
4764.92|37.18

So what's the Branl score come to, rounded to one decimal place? 104.1 angstrom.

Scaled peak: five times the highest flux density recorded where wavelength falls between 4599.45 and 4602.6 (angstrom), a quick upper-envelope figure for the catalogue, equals 158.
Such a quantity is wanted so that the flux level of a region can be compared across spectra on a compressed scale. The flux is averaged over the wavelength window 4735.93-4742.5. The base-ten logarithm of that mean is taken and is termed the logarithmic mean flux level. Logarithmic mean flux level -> 1.49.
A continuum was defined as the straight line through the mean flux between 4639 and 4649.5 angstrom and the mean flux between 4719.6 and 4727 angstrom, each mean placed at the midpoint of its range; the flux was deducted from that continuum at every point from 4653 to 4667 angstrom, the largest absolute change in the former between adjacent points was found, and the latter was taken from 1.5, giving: -7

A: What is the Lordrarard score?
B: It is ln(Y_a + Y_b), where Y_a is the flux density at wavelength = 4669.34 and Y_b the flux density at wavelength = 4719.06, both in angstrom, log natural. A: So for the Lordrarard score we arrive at 4.05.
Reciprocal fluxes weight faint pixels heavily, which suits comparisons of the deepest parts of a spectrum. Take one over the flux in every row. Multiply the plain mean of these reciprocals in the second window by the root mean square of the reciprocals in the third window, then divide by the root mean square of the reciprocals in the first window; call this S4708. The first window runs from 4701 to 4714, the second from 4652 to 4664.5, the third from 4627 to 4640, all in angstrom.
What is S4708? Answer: 0.0338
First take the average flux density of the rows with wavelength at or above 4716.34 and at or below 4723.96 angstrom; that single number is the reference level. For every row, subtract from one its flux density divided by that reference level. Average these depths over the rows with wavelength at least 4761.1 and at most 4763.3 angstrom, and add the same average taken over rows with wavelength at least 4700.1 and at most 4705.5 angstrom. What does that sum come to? 0.19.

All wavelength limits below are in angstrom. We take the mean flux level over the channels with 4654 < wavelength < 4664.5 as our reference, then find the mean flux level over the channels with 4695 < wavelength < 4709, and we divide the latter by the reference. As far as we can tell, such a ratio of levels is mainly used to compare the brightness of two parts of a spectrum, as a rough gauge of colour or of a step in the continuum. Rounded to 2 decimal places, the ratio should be 1.00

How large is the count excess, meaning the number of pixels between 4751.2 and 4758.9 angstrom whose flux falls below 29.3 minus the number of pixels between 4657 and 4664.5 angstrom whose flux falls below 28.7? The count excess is -2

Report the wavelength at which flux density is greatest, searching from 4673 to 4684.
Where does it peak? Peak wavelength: 4673.64 angstrom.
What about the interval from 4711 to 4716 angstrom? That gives 4712.55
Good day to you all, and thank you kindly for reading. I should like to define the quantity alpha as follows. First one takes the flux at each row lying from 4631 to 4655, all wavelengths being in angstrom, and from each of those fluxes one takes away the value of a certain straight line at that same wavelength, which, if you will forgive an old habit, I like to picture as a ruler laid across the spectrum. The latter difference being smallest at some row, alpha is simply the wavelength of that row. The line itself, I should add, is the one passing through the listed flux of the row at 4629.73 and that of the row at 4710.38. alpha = 4632.93 angstrom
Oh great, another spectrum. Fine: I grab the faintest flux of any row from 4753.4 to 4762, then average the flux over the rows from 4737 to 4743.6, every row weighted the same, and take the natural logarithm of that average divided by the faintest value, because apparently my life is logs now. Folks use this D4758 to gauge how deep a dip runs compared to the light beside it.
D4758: 0.19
